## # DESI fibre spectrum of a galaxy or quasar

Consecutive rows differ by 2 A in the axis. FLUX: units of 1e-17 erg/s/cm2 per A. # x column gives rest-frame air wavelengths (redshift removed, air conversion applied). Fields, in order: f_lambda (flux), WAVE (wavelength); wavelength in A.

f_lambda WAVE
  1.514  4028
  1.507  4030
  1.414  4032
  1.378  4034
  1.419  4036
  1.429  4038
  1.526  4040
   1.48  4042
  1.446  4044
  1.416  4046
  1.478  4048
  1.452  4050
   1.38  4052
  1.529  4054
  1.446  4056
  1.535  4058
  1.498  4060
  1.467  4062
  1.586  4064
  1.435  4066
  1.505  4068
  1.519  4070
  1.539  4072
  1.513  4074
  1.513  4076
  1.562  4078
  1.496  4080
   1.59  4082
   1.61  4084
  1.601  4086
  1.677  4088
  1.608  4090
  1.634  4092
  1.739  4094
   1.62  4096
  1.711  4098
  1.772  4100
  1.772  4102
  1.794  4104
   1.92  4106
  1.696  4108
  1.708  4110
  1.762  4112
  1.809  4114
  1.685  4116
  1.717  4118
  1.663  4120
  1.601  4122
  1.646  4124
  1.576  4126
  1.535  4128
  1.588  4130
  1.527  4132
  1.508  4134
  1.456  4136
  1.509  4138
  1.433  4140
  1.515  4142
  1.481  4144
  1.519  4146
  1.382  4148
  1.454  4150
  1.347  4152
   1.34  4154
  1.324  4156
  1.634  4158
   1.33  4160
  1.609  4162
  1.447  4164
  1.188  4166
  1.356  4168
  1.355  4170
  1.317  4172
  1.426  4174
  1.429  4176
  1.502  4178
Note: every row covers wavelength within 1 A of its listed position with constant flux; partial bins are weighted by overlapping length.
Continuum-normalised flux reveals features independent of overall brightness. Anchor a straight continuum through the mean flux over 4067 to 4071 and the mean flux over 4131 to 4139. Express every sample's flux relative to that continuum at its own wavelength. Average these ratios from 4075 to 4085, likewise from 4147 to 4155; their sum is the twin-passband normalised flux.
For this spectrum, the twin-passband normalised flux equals 1.95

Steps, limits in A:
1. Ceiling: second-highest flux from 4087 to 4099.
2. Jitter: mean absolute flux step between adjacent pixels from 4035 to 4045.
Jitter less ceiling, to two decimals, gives -1.66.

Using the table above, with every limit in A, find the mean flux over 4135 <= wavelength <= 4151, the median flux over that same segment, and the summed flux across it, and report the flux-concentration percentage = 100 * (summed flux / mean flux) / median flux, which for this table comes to 545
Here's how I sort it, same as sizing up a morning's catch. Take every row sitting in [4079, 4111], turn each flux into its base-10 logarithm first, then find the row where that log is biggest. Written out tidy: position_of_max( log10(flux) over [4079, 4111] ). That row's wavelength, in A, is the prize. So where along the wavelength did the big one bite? 4106 A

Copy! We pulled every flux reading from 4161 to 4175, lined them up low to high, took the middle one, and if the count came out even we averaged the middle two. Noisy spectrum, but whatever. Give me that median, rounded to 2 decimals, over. 1.36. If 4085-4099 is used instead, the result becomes 1.63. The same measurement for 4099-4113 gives 1.77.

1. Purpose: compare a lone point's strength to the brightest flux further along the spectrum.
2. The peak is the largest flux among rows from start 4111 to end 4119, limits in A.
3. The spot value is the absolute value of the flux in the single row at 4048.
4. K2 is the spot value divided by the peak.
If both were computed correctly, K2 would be 0.82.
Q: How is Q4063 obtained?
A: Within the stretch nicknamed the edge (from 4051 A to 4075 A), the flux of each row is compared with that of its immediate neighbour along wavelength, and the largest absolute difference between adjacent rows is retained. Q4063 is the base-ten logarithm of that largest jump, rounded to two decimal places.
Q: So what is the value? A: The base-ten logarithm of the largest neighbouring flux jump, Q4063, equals -0.82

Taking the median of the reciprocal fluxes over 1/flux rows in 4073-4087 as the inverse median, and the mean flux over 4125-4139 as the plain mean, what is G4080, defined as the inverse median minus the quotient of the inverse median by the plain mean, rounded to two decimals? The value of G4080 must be 0.22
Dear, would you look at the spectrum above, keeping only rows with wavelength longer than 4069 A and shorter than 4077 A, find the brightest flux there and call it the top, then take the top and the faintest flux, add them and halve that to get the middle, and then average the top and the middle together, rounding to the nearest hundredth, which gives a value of 1.53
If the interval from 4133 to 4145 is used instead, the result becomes 1.49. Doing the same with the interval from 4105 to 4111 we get 1.86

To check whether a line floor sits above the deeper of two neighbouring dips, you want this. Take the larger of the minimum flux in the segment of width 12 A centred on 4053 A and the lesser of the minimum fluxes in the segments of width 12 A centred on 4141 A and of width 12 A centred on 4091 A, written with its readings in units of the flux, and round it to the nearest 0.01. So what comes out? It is 1.43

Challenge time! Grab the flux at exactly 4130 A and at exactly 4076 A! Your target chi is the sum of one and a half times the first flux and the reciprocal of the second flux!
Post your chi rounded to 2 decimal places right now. 3.04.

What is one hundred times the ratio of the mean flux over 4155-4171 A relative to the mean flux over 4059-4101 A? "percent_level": 89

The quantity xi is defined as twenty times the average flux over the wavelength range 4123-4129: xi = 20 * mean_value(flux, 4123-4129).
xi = 31.7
